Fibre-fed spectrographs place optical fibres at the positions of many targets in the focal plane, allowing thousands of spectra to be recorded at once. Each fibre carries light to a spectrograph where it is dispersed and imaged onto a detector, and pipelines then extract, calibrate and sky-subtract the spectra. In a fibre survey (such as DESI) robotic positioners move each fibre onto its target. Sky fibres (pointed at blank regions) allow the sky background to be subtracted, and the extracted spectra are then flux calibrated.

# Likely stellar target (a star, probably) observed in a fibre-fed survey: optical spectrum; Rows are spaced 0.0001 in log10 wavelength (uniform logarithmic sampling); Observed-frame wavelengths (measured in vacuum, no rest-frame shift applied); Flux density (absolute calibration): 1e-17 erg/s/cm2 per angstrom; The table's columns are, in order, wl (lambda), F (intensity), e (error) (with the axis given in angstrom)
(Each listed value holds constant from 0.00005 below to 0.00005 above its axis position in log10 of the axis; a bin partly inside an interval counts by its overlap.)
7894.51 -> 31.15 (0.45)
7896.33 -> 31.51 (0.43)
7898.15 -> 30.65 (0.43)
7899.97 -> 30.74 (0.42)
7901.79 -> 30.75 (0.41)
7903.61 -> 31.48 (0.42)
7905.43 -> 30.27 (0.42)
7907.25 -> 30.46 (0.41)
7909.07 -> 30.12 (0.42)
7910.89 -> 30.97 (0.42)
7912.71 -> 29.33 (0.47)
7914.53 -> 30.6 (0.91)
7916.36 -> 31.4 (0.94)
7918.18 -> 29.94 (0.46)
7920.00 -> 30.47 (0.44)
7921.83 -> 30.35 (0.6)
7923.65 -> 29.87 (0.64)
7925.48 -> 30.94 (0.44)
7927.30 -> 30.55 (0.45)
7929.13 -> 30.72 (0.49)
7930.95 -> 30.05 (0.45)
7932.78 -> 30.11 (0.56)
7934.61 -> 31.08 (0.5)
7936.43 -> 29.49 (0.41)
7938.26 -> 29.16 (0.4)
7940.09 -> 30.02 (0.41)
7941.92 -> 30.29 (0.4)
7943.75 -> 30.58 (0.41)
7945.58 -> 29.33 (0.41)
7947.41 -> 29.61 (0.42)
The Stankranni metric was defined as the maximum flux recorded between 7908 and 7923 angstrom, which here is 31.4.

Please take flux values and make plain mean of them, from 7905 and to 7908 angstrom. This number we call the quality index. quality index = 30.4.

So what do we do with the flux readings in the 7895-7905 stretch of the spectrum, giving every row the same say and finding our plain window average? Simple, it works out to 31.0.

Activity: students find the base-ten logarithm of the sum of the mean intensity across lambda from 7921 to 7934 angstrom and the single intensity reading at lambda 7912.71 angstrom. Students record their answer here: 1.776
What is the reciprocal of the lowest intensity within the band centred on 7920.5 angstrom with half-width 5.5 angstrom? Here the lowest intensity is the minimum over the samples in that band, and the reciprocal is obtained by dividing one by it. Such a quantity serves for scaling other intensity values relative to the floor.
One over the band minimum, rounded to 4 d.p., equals 0.0335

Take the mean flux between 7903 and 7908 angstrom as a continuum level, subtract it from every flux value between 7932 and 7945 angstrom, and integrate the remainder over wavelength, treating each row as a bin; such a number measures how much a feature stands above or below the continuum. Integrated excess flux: -8.1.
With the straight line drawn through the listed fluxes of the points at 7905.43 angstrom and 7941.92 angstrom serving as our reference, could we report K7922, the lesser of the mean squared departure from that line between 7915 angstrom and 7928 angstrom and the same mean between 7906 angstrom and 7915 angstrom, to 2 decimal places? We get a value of 0.30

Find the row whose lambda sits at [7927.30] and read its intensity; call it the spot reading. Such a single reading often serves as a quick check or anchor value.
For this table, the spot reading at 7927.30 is 30.55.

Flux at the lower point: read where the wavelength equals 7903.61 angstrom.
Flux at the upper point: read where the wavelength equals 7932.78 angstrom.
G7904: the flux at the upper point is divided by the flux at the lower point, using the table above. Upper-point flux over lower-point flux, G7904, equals 0.96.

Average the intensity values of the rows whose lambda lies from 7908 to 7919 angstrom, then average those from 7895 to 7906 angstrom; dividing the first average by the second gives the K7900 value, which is 0.984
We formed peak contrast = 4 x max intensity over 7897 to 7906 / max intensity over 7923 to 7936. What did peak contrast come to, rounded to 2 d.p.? 4.05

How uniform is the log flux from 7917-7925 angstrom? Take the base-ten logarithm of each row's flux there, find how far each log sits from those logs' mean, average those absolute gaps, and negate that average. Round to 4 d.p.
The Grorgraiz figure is -0.0036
